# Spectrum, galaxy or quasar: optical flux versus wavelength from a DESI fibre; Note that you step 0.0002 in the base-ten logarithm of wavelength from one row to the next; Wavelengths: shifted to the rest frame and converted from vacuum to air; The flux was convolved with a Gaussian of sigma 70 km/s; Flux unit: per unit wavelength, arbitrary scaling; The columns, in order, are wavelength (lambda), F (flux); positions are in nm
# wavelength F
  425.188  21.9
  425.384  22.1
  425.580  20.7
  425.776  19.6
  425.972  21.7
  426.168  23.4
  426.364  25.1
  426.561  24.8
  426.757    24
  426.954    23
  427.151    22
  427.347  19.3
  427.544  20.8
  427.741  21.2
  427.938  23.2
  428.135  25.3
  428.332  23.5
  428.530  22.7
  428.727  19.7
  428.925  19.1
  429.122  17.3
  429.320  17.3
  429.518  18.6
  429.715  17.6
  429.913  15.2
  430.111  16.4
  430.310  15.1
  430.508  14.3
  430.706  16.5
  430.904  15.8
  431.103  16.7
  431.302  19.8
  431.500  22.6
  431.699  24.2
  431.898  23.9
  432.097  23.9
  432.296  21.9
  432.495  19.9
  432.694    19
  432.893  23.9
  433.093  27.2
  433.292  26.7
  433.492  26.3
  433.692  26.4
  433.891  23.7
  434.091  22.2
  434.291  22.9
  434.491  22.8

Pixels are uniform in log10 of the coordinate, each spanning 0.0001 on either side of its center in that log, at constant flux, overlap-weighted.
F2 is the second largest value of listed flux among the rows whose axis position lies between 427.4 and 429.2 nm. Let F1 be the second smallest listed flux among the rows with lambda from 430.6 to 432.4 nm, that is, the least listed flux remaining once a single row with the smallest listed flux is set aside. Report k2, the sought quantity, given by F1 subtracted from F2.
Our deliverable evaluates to 7.0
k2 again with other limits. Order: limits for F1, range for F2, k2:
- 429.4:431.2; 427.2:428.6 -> 8.4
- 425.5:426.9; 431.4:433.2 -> 3.5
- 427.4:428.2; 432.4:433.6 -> 5.5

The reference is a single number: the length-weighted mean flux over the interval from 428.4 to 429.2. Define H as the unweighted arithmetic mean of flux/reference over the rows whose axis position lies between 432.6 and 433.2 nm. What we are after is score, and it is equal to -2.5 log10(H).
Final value -0.17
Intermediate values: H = 1.17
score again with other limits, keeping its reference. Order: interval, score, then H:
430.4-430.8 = 0.28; 0.77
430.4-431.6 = 0.13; 0.89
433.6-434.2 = -0.21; 1.21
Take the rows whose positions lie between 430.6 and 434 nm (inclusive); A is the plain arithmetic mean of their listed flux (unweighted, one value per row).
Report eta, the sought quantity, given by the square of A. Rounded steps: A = 22.3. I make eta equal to 495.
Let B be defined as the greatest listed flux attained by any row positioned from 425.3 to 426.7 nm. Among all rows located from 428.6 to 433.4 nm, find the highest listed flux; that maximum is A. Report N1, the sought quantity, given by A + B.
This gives 52.3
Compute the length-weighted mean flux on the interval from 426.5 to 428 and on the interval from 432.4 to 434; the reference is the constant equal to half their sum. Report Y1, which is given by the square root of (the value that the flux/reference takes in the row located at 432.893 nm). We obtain 1.02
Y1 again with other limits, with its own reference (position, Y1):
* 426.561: 1.03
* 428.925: 0.91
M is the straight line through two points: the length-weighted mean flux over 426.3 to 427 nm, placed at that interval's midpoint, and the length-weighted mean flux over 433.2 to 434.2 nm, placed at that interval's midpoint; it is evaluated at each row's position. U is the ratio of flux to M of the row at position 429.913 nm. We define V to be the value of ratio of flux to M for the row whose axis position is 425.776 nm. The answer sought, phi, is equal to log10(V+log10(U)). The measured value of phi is -0.22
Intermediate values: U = 0.62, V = 0.81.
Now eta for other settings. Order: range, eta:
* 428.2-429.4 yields 397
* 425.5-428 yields 494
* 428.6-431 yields 286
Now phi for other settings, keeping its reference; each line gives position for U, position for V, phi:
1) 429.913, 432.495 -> -0.23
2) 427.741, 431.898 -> -0.04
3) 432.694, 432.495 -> -0.17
